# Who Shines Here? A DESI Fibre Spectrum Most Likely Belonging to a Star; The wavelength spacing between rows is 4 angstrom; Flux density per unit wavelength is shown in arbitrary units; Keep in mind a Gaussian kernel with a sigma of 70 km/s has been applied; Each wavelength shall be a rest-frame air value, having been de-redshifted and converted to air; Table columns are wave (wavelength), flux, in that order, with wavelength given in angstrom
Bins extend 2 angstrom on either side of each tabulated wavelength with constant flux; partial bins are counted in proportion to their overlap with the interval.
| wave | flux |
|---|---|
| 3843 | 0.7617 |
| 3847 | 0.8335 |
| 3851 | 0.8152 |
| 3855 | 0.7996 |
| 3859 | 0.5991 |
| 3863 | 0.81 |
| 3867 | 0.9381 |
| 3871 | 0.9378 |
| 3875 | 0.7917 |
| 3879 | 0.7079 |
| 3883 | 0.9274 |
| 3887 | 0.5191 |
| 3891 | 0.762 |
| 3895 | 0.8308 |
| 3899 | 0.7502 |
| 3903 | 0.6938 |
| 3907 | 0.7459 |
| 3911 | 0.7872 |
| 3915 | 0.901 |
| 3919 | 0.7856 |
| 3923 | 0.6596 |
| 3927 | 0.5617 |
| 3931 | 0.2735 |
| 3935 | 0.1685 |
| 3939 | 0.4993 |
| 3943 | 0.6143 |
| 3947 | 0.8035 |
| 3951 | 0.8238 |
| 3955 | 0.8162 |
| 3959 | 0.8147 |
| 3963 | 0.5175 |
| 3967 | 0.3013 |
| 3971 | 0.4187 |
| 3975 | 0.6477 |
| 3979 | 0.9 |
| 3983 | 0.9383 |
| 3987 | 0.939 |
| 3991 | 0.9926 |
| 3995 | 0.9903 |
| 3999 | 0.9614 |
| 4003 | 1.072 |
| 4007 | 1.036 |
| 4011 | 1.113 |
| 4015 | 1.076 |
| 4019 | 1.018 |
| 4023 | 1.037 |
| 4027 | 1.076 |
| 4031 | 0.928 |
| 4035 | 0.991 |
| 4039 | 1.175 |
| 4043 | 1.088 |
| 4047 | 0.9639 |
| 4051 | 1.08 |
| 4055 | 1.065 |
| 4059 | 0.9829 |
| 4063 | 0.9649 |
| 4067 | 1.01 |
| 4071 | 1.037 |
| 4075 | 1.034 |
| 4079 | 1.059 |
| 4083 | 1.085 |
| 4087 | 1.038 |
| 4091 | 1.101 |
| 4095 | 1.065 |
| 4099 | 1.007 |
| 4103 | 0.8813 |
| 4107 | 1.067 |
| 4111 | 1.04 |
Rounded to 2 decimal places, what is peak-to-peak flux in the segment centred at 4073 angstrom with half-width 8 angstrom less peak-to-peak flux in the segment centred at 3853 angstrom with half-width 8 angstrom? -0.19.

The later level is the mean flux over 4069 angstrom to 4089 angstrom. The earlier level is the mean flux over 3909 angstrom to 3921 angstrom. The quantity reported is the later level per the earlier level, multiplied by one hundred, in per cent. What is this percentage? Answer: 127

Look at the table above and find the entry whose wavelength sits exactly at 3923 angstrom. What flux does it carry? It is 0.6596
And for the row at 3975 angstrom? 0.6477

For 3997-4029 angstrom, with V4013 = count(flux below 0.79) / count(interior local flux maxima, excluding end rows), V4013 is 0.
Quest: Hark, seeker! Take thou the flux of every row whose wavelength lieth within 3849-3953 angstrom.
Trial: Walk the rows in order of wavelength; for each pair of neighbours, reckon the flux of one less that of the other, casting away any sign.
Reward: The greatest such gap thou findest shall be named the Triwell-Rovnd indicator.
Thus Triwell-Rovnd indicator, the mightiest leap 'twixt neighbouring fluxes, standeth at 0.41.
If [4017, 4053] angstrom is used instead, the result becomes 0.18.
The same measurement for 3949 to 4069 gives 0.30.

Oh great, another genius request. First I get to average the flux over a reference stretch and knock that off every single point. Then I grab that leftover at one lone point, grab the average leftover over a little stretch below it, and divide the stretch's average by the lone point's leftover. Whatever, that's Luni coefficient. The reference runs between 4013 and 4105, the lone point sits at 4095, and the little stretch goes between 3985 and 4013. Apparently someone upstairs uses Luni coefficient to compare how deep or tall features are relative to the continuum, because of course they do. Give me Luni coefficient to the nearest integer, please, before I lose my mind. -1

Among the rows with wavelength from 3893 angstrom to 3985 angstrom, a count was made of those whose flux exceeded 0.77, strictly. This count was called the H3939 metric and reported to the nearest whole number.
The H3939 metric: 10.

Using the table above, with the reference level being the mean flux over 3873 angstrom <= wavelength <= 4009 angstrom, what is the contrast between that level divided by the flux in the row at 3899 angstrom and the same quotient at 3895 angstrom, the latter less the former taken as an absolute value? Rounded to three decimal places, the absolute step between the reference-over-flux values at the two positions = 0.095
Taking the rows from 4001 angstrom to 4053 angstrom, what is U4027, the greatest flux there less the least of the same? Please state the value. 0.25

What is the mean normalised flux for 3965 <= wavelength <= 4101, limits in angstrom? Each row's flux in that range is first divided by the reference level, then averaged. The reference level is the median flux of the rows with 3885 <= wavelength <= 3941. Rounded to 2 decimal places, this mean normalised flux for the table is 1.36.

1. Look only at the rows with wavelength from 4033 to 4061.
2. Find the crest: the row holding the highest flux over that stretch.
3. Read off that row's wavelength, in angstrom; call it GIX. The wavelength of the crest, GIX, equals 4039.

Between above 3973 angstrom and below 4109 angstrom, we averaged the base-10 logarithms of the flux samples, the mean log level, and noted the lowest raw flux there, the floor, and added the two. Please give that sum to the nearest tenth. 0.7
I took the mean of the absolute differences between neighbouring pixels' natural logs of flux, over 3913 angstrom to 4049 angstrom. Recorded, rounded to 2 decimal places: 0.19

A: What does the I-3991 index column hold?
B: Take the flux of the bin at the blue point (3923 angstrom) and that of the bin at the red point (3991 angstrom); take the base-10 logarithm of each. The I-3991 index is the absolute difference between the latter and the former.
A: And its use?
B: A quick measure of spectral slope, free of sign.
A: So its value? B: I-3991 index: 0.18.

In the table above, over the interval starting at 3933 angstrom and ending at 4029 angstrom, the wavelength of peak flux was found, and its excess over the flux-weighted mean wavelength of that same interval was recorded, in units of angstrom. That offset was 23.1 angstrom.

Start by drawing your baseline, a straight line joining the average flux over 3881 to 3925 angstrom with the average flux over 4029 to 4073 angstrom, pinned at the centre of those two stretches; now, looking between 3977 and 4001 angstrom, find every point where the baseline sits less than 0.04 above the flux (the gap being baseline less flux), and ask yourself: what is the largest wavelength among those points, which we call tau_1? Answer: 3999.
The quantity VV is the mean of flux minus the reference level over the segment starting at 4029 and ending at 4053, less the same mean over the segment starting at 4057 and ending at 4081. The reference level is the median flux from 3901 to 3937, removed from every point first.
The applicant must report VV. 0.02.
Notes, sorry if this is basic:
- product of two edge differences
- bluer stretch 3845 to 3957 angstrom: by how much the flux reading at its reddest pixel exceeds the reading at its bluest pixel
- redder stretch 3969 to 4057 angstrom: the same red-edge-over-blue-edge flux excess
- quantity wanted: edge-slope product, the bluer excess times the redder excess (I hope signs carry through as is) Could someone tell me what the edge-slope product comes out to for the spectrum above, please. -0.011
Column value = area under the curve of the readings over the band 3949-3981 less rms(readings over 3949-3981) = 20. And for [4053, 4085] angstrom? 32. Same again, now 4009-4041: 33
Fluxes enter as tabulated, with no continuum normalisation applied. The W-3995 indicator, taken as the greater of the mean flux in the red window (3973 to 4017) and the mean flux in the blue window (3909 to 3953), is 0.97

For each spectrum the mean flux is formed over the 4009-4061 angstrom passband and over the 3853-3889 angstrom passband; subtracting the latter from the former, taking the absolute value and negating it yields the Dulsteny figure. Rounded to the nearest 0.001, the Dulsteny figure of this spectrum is -0.264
